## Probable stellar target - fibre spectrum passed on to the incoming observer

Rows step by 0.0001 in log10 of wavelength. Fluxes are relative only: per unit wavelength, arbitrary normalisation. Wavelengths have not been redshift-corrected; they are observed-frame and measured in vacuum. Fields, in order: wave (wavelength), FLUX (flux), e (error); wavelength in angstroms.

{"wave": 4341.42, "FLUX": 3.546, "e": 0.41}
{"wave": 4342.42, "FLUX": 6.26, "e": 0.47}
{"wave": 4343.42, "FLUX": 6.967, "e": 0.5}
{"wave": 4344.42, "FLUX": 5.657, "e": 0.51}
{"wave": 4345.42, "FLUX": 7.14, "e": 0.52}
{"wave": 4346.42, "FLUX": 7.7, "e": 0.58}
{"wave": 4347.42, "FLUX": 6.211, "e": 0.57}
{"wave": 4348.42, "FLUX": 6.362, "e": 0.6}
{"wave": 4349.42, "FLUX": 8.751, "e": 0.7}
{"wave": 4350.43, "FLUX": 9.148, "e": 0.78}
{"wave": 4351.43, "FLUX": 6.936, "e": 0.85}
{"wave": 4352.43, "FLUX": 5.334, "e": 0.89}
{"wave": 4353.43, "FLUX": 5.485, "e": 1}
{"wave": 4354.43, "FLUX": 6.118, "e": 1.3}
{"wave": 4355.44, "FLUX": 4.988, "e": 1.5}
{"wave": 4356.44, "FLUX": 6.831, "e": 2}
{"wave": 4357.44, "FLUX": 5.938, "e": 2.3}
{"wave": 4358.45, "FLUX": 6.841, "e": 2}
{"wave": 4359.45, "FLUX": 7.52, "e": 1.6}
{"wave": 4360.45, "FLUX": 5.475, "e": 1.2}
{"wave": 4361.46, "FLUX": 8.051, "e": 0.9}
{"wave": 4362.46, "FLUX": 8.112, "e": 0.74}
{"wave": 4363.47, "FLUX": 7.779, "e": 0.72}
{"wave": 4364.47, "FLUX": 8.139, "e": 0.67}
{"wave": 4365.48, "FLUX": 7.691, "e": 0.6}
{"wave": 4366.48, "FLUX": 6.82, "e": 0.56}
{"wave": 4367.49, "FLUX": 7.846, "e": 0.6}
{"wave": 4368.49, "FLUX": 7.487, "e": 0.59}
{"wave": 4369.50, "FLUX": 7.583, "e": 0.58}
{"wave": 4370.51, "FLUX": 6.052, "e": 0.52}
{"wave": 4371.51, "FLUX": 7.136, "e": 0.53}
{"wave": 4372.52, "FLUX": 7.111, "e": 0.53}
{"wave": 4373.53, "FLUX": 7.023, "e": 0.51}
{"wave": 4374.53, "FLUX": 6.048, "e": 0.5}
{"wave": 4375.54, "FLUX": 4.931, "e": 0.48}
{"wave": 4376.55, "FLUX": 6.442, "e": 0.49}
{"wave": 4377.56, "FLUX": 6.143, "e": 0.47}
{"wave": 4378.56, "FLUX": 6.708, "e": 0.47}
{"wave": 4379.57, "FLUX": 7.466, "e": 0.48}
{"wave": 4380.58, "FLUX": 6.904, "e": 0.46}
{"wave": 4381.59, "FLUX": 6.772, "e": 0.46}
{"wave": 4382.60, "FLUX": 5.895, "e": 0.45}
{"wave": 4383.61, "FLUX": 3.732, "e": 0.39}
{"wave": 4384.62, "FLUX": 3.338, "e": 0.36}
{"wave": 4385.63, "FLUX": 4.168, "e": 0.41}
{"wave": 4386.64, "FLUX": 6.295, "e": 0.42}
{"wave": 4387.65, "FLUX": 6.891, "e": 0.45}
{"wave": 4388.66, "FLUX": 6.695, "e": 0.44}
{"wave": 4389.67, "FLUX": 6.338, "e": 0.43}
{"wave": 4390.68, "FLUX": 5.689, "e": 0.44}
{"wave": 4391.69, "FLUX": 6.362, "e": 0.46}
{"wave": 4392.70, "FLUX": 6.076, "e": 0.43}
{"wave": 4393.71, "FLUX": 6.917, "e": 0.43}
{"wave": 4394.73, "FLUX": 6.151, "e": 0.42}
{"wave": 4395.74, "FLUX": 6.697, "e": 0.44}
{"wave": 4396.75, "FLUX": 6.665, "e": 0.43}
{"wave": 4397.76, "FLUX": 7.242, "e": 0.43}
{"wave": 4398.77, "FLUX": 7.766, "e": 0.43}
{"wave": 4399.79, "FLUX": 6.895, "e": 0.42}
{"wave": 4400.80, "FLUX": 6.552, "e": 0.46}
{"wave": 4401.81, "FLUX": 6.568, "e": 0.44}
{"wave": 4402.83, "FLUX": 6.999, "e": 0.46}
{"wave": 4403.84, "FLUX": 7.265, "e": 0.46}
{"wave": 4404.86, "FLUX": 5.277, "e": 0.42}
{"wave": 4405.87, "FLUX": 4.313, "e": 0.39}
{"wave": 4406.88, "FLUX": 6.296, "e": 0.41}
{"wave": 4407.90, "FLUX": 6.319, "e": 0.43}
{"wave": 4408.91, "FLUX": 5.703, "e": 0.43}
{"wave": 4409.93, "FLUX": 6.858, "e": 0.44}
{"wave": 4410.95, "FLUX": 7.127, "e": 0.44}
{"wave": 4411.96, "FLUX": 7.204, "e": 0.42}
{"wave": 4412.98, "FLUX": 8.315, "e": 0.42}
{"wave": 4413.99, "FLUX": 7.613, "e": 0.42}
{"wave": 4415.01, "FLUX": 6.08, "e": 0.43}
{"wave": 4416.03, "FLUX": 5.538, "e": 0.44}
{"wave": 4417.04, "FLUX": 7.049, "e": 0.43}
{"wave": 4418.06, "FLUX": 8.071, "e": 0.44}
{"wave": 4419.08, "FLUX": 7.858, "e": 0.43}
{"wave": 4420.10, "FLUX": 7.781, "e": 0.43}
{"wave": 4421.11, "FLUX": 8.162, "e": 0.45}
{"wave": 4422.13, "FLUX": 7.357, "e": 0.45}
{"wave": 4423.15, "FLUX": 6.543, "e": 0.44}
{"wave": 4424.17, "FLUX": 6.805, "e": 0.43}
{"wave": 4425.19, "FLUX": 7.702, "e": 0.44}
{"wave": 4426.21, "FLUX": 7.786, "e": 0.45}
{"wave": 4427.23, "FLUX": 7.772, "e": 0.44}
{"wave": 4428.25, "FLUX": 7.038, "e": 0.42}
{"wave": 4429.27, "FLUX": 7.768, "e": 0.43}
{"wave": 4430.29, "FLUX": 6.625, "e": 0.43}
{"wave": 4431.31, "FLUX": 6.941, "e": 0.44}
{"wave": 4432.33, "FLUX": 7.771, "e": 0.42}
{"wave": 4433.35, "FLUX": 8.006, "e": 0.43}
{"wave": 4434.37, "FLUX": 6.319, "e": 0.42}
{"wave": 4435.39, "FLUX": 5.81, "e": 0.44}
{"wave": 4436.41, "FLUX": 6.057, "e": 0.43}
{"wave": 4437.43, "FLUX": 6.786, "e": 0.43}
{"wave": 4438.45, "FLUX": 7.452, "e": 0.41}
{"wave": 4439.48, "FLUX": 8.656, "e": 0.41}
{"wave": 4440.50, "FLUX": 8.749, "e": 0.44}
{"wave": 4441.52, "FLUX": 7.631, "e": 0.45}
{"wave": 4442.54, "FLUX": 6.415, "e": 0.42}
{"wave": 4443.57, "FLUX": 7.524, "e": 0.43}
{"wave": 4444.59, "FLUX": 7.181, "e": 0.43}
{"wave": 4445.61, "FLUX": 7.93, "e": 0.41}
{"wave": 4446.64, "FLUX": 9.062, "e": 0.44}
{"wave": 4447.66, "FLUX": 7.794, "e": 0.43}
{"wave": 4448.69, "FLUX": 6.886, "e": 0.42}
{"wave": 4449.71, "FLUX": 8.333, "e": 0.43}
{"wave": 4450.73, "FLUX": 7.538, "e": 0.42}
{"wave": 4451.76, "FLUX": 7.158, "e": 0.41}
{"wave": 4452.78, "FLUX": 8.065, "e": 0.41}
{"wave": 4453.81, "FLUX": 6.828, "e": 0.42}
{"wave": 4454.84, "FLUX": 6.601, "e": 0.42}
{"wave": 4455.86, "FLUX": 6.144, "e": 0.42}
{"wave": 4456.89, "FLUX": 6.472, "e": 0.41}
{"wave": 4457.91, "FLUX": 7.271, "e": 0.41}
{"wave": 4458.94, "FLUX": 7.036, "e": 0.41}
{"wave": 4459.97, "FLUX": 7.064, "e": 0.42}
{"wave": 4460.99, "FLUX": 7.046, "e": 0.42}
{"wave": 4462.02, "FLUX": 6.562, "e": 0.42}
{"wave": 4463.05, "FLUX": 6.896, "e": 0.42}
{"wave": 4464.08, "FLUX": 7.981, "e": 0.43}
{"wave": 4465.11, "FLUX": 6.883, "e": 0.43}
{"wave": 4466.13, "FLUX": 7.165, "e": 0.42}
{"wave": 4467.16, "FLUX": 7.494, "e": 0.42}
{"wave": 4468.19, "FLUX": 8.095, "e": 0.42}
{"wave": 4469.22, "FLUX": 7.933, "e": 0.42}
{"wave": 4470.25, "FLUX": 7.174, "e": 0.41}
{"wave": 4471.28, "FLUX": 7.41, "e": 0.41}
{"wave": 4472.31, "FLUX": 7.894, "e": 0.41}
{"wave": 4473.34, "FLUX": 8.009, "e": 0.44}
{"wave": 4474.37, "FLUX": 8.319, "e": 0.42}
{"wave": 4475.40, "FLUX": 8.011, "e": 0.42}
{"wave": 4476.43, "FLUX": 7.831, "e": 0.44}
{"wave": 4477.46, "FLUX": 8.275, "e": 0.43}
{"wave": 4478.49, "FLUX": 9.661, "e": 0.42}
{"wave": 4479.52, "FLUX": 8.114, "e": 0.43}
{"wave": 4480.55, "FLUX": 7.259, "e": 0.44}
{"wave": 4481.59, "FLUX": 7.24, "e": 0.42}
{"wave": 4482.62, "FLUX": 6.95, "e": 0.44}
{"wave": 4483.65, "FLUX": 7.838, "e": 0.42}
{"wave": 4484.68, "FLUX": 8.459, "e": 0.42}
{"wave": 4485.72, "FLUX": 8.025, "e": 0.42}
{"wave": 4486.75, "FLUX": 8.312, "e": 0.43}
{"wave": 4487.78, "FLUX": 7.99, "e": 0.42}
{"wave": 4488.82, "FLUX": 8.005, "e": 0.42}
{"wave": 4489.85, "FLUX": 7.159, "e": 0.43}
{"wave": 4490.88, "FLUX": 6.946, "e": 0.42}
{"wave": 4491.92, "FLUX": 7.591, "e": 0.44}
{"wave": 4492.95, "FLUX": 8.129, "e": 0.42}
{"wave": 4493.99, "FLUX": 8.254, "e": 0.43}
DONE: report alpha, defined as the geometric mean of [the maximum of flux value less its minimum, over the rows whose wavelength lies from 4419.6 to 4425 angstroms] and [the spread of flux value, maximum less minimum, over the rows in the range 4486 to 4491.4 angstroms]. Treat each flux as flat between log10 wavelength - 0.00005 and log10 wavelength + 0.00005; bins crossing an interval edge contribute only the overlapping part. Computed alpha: 1.5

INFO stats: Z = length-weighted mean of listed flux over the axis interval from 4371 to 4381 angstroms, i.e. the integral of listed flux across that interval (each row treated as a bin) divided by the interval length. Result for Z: 6.6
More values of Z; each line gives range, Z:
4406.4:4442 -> 7.2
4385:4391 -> 6.0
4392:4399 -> 6.7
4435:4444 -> 7.2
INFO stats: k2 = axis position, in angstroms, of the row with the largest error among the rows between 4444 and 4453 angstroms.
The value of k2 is 4446.64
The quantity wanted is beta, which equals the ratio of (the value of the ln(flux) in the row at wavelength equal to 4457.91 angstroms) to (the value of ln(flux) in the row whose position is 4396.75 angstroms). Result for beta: 1.05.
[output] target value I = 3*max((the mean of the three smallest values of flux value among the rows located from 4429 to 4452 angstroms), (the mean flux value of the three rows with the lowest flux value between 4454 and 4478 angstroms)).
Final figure 19.2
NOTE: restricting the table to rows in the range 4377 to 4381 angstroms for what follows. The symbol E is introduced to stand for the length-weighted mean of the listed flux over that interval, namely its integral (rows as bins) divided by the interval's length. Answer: 6.8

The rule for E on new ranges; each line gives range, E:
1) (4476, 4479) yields 8.6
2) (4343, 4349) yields 6.7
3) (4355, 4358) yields 6.0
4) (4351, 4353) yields 6.1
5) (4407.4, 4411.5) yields 6.5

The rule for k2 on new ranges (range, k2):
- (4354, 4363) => 4357.44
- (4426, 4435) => 4426.21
